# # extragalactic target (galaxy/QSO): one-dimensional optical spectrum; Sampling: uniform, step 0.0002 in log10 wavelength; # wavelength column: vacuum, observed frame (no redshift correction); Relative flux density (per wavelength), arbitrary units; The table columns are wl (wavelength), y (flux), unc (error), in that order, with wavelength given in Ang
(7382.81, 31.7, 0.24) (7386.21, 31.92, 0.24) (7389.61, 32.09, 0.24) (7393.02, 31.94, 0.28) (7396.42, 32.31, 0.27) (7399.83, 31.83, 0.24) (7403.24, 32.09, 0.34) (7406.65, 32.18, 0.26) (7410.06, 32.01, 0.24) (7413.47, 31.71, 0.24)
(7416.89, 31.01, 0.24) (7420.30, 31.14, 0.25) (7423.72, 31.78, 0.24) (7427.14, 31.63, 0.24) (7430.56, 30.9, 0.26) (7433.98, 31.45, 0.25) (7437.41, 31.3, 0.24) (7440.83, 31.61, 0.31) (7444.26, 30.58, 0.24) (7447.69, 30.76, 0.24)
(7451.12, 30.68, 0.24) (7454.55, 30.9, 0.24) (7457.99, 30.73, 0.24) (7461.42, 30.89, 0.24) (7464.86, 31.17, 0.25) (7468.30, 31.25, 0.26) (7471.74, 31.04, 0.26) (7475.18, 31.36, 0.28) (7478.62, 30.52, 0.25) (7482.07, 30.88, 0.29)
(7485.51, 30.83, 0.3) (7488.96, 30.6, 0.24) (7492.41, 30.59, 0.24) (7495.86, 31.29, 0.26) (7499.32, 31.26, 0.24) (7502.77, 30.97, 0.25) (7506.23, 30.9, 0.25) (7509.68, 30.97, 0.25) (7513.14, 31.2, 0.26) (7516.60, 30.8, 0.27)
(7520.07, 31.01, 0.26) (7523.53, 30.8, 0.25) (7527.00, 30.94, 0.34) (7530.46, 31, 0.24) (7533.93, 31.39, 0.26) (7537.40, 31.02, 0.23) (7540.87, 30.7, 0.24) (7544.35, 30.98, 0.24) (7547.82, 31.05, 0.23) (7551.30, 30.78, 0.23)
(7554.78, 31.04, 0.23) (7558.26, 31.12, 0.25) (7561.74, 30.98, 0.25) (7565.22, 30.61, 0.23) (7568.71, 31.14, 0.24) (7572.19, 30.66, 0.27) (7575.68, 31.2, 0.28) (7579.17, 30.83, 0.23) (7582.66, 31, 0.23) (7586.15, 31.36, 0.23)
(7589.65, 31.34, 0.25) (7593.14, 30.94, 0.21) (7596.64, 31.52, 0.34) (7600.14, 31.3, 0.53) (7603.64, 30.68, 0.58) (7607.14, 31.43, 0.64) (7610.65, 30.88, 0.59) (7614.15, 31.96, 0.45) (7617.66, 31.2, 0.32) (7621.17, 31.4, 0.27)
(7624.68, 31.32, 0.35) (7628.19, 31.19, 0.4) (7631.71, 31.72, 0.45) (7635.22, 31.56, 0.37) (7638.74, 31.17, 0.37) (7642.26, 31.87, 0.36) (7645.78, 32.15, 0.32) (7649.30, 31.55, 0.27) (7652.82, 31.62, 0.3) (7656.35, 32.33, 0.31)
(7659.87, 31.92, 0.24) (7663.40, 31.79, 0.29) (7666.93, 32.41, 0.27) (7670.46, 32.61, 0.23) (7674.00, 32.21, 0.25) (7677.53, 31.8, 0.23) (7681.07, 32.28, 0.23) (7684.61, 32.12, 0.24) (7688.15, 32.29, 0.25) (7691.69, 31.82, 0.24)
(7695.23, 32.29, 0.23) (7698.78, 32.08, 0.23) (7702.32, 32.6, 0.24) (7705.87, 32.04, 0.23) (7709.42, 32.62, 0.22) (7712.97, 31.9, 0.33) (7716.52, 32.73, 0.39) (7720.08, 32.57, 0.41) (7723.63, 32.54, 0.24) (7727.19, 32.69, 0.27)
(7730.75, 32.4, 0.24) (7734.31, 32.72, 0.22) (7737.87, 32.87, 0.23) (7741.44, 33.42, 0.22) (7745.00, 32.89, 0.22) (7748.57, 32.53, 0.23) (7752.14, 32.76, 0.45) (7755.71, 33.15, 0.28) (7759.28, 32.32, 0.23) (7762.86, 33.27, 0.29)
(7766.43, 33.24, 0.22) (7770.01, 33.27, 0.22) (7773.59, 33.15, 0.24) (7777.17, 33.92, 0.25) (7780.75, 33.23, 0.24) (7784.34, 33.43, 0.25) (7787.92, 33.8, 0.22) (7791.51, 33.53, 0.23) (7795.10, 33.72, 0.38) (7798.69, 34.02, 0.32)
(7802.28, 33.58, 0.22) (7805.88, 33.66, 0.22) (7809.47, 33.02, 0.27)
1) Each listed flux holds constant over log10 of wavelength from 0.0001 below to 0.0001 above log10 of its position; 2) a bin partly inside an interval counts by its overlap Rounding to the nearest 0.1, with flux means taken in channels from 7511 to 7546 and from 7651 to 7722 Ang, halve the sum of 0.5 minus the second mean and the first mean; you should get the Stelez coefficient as -0.4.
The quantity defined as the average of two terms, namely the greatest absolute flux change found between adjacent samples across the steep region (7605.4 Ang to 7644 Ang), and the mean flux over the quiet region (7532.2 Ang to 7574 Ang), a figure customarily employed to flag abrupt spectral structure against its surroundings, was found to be 16.0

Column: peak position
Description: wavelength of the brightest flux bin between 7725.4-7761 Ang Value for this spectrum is 7741.44 Ang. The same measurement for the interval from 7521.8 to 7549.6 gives 7533.93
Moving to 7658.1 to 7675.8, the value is 7670.46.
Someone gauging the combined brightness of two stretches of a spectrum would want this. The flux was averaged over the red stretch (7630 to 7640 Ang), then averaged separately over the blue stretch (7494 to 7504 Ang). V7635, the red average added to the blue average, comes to 62.7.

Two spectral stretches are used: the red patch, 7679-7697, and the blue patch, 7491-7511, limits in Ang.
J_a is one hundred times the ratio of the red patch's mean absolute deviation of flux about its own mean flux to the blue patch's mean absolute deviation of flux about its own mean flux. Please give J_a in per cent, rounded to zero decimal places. 82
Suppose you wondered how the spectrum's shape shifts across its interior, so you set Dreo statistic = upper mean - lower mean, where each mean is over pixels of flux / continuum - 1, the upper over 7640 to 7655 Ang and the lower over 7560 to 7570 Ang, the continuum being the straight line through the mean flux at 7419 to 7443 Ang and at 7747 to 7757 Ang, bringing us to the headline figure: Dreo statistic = 0.017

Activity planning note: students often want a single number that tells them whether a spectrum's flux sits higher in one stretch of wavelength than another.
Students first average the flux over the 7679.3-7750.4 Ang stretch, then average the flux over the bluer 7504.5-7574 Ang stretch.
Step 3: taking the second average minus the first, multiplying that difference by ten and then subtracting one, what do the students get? -16.2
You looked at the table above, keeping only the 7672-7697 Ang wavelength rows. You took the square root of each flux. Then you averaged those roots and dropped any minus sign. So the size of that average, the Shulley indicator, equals 5.67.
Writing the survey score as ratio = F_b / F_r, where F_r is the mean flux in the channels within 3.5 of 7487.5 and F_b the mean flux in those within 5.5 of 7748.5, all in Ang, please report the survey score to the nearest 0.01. 1.07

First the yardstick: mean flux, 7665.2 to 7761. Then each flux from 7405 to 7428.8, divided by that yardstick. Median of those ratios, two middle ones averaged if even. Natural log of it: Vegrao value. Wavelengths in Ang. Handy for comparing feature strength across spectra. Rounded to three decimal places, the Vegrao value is -0.024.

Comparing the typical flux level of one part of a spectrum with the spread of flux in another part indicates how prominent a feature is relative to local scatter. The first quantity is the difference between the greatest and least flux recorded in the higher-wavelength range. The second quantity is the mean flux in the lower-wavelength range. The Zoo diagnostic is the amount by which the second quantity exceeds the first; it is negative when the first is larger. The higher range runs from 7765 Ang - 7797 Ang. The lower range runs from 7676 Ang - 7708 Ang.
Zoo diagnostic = 31.4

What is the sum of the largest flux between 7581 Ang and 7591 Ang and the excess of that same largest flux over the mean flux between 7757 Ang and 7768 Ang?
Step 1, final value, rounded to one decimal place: 29.8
